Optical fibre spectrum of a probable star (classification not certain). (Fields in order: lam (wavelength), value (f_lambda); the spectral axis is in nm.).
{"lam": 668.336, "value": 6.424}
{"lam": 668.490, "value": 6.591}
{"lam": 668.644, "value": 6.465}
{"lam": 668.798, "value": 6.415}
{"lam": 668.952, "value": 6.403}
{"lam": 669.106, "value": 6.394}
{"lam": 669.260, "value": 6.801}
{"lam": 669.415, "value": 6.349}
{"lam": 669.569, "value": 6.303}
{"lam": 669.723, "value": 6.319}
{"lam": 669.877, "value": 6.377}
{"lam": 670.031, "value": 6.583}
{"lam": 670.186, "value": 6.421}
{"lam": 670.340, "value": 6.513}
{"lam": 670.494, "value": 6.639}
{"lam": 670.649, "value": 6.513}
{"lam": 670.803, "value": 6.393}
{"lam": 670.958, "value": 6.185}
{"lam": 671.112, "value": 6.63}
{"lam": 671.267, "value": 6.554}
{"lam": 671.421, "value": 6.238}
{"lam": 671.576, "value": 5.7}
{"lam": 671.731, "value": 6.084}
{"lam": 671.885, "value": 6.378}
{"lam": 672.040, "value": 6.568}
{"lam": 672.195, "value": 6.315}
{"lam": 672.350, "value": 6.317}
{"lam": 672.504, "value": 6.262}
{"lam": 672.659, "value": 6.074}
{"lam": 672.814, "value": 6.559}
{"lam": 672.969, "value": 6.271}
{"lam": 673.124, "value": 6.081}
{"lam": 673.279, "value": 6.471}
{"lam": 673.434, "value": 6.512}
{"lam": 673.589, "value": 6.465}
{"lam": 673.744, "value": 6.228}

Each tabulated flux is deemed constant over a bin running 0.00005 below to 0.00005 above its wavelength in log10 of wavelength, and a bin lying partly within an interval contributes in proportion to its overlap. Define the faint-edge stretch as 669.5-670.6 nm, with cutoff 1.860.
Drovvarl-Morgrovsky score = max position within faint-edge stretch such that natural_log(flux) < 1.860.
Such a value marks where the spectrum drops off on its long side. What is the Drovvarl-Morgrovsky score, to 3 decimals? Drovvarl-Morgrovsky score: 670.186 nm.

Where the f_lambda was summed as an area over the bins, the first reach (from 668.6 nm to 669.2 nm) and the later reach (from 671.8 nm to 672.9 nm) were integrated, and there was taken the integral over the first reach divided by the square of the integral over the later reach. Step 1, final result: 0.08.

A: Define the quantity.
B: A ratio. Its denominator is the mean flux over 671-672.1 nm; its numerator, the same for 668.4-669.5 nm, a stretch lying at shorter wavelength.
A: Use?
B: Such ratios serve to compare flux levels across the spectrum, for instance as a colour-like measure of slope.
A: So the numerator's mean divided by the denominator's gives 1.029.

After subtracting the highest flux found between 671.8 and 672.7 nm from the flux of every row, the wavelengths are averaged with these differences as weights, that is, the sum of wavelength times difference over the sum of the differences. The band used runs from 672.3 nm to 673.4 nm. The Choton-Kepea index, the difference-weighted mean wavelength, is 672.79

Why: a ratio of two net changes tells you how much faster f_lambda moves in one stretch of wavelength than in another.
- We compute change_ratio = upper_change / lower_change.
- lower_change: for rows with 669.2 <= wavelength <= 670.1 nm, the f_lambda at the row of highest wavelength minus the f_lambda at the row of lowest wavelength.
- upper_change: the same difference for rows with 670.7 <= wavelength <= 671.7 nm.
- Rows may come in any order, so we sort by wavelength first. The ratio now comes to 3.2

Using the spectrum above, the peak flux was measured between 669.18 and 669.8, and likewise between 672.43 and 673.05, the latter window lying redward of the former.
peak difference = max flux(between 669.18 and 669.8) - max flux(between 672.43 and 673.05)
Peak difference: 0.24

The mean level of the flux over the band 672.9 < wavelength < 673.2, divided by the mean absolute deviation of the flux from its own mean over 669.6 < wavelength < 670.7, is 66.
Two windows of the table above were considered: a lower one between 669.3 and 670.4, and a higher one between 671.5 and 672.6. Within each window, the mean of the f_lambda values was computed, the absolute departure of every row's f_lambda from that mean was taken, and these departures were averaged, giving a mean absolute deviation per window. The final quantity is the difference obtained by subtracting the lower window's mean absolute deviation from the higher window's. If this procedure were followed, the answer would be 0.112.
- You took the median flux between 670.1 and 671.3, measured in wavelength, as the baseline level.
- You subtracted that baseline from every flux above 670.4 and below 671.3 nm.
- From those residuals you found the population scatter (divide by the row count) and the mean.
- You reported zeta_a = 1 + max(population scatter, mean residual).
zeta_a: 1.16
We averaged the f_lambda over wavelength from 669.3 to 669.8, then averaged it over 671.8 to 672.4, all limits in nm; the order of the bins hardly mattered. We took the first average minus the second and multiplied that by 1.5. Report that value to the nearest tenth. -0.1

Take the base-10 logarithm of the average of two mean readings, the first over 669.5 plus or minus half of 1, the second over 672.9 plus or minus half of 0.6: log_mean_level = 0.802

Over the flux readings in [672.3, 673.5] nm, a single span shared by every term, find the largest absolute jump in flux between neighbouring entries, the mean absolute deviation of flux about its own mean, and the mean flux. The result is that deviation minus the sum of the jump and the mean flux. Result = -6.66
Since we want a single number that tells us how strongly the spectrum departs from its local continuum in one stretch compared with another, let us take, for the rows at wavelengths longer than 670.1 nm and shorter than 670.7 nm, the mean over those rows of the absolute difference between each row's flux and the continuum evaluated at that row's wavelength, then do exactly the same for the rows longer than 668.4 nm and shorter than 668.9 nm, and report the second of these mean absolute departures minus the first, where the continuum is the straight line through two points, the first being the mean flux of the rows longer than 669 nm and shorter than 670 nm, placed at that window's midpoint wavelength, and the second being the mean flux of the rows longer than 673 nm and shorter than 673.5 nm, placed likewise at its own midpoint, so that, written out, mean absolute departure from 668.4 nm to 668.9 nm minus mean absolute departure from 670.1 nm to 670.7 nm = -0.05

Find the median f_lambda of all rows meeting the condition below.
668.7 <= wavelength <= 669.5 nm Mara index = 6.40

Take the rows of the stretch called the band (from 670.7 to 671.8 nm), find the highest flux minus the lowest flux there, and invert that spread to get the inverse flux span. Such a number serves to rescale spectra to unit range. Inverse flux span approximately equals 1.1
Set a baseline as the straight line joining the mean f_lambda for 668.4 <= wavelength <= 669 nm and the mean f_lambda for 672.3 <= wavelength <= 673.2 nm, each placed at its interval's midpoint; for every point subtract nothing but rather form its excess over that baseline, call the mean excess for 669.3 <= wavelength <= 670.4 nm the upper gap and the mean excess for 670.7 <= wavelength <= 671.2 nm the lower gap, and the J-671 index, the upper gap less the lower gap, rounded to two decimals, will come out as -0.05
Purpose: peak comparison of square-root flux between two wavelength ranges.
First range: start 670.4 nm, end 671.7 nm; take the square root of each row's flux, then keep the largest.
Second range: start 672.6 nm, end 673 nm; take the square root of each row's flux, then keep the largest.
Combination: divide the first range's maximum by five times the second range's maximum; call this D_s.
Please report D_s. 0.201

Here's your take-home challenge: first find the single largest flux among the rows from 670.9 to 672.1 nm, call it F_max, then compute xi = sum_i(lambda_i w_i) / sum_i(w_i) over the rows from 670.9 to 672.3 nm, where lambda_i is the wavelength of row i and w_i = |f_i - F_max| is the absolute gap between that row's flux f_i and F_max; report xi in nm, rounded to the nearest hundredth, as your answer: 671.58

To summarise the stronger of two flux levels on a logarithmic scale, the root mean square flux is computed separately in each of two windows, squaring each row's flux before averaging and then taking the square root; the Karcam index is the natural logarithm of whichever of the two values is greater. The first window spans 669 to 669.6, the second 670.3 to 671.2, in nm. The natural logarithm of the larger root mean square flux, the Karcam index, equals 1.869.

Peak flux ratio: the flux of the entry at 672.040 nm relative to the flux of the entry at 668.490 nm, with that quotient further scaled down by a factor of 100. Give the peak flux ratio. 0.0100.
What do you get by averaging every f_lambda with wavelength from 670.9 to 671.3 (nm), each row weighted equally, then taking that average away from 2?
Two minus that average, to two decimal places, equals -4.46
